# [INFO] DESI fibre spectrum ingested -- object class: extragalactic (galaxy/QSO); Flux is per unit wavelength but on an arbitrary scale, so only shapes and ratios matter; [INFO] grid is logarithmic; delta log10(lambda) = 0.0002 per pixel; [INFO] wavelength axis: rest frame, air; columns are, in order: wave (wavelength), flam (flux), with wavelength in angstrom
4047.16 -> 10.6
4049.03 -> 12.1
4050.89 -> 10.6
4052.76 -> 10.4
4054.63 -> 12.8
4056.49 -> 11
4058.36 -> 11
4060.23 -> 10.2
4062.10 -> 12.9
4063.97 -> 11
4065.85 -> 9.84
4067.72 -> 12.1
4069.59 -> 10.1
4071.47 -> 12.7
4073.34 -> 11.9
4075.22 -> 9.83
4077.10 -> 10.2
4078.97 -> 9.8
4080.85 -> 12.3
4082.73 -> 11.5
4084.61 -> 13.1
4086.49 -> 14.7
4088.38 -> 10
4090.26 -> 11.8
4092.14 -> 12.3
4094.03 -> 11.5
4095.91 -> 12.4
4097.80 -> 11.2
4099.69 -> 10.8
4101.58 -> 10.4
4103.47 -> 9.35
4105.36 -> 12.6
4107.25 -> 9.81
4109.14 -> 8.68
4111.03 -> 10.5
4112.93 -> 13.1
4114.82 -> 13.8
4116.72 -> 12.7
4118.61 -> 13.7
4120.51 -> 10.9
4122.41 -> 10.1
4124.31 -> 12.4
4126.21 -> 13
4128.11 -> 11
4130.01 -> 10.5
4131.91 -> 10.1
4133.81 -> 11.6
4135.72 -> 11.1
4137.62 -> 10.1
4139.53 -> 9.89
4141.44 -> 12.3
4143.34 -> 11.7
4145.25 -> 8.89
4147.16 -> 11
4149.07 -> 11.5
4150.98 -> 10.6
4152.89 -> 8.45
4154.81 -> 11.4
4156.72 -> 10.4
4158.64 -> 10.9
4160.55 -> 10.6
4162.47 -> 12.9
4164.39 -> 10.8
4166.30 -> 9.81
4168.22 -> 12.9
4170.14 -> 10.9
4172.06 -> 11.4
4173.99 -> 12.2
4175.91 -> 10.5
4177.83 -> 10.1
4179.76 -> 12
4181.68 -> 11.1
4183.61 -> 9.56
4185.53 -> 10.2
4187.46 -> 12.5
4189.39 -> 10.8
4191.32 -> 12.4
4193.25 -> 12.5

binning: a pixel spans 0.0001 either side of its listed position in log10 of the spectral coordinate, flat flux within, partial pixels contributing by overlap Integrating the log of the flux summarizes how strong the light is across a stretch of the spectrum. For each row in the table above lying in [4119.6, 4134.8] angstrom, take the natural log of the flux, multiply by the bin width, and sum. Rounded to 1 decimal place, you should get 36.7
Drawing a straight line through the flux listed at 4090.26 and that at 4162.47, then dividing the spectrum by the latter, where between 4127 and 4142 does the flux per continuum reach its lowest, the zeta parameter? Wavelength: 4139.53 angstrom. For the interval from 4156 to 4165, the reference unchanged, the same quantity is 4156.72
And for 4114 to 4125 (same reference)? 4122.41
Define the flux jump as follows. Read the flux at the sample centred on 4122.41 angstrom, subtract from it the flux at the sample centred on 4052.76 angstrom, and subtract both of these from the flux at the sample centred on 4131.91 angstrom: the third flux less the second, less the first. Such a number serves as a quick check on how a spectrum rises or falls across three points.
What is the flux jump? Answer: -10.4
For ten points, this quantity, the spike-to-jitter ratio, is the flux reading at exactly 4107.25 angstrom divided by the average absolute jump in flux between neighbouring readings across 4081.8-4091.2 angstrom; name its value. 4.0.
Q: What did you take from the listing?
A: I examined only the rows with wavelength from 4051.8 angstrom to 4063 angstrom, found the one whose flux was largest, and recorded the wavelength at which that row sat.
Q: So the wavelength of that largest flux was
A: 4062.10 angstrom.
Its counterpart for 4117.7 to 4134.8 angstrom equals 4118.61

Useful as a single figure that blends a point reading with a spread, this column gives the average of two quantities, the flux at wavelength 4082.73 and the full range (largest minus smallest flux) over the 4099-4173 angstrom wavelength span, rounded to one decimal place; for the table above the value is 8.4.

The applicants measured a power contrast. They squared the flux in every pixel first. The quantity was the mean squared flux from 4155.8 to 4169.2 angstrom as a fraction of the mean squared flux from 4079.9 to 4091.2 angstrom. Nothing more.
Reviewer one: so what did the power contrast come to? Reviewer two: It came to 0.83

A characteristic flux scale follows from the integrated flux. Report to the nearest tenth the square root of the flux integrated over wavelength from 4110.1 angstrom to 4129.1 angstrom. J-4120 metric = 15.2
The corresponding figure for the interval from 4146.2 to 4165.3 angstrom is 14.4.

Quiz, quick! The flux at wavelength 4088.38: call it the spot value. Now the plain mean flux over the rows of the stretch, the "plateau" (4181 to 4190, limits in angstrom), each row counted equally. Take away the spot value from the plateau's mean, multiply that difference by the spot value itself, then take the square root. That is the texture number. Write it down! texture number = 2.9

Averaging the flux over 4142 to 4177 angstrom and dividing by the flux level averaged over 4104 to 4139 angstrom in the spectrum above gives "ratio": 0.96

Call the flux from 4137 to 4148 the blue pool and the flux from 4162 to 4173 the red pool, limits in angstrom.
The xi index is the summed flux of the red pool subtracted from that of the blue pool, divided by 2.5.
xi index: -1.9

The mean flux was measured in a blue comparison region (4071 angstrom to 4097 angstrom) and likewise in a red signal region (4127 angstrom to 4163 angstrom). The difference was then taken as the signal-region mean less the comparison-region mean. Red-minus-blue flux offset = -0.9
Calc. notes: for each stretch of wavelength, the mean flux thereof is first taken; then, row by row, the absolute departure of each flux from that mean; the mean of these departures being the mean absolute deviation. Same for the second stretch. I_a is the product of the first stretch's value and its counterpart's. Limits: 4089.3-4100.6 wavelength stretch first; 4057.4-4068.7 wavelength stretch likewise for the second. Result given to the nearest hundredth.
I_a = 0.44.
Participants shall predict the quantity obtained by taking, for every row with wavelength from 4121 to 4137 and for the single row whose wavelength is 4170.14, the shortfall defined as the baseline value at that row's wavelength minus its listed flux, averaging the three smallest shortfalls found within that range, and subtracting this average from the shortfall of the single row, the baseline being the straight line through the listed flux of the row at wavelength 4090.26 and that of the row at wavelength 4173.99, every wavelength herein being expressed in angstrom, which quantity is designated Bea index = 1.6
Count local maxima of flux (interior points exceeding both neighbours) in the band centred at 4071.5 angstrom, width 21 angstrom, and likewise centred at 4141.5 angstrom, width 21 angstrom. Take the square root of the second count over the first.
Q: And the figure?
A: 1.00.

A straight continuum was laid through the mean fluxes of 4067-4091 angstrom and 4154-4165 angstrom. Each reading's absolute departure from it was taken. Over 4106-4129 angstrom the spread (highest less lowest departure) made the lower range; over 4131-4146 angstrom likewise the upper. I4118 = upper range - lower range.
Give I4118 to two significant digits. -0.24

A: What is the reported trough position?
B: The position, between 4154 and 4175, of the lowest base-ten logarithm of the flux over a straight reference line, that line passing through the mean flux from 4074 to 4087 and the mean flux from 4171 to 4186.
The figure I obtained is 4166.30 angstrom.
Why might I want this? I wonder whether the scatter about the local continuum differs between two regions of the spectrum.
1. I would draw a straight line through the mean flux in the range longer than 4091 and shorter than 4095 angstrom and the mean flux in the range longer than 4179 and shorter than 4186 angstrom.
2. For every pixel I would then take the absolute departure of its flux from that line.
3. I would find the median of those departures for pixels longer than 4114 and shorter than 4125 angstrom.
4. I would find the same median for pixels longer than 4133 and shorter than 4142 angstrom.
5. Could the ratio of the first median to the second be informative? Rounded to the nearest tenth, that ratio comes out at 1.2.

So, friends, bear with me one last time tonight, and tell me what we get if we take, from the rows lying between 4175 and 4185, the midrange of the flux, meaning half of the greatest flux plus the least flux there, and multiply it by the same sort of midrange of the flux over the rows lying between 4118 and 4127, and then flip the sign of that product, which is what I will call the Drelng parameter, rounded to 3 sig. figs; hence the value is -128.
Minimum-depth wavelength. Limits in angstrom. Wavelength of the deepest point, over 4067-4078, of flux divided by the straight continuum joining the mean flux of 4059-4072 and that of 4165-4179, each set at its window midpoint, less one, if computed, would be 4075.22 angstrom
